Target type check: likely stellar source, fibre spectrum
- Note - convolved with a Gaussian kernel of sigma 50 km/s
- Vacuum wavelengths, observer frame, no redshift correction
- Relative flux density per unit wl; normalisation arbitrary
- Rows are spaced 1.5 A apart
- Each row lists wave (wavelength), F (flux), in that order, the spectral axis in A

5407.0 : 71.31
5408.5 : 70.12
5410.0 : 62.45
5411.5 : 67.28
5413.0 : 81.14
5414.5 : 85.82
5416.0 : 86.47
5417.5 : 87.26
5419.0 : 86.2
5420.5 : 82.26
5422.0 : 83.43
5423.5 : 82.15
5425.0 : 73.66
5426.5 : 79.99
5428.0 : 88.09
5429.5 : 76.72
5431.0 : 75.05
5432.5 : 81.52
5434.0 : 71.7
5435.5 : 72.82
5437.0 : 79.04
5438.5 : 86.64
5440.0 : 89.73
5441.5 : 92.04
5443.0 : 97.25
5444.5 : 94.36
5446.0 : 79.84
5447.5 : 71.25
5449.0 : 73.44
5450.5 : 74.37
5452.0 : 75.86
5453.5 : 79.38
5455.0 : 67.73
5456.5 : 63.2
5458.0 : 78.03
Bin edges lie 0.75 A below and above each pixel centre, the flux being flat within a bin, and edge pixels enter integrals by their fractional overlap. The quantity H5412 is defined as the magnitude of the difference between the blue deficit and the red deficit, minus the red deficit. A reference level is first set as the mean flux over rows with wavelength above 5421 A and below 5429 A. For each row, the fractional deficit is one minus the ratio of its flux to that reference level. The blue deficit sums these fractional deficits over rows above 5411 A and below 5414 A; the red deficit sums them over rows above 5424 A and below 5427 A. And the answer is -0.05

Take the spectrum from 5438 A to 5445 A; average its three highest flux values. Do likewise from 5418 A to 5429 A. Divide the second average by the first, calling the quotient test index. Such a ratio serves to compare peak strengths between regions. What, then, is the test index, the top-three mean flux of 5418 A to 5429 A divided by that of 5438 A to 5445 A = 0.909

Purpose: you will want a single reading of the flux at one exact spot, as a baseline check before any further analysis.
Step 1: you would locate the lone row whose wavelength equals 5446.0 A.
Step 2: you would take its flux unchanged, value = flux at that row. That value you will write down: 79.84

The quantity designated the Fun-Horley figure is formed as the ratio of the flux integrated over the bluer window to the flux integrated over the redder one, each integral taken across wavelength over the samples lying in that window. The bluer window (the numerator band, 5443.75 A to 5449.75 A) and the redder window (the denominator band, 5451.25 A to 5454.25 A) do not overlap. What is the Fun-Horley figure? 2.05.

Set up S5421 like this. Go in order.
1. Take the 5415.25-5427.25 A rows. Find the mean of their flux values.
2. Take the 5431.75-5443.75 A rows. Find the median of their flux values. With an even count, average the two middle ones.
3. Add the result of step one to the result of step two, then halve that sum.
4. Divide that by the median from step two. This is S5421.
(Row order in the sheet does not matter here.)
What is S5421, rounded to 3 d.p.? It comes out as 0.992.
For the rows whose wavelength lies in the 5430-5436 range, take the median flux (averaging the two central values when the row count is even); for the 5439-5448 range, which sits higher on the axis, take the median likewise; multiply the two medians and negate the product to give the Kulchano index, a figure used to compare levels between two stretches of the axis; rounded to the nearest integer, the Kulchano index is -6720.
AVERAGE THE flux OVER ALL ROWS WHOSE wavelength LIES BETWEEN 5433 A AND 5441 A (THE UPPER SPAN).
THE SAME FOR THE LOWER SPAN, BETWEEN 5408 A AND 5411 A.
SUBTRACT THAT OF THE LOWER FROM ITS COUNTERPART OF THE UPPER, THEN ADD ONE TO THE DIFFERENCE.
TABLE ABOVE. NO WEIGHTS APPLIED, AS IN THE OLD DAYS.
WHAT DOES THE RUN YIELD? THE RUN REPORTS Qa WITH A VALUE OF 15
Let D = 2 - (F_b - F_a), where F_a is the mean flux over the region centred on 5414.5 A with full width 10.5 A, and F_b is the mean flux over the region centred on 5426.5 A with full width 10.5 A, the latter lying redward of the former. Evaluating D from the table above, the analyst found 2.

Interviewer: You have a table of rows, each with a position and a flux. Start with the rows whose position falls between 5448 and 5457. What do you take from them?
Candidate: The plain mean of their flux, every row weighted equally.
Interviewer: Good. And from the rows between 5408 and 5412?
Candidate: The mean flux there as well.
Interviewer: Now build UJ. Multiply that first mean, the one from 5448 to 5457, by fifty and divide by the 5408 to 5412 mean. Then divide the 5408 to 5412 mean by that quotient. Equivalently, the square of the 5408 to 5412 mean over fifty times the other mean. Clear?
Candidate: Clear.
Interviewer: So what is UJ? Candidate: 1.2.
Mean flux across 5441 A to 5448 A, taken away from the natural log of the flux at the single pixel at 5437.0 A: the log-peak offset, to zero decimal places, -83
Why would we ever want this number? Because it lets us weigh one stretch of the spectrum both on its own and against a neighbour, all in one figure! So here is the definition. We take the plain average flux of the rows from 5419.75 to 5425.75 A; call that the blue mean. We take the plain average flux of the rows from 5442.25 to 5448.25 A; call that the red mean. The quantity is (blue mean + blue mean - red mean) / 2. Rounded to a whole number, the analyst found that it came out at 38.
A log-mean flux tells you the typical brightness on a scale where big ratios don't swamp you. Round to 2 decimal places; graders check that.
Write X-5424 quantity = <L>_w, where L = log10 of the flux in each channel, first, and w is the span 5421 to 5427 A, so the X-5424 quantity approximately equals 1.90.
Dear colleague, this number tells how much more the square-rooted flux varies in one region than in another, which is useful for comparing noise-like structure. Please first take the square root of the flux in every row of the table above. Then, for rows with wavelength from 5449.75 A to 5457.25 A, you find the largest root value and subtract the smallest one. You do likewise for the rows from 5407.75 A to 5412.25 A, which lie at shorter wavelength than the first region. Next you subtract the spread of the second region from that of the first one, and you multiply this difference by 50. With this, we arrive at 24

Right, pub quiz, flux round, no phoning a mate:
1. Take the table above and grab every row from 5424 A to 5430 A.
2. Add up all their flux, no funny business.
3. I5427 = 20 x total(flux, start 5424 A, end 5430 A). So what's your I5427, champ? 6369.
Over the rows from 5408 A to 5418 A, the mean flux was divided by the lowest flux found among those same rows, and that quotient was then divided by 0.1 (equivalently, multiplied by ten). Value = 12.4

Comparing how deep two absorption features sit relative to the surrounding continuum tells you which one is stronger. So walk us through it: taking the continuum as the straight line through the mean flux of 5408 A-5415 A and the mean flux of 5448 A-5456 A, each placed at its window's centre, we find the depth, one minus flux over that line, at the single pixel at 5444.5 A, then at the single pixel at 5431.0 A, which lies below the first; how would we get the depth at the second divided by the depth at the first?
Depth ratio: 0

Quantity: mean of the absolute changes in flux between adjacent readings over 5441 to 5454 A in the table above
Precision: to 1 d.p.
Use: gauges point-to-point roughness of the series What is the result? 4.9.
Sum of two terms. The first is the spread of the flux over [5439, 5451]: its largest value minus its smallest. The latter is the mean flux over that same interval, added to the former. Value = 110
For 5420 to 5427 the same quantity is 90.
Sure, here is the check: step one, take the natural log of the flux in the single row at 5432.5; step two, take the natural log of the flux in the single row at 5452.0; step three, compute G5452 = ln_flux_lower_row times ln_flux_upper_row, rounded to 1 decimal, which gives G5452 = 19.1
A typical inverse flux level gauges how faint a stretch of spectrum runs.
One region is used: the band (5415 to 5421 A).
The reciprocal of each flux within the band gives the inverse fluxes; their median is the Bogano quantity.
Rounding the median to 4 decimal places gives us 0.0116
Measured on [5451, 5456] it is 0.0132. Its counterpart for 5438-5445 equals 0.0109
